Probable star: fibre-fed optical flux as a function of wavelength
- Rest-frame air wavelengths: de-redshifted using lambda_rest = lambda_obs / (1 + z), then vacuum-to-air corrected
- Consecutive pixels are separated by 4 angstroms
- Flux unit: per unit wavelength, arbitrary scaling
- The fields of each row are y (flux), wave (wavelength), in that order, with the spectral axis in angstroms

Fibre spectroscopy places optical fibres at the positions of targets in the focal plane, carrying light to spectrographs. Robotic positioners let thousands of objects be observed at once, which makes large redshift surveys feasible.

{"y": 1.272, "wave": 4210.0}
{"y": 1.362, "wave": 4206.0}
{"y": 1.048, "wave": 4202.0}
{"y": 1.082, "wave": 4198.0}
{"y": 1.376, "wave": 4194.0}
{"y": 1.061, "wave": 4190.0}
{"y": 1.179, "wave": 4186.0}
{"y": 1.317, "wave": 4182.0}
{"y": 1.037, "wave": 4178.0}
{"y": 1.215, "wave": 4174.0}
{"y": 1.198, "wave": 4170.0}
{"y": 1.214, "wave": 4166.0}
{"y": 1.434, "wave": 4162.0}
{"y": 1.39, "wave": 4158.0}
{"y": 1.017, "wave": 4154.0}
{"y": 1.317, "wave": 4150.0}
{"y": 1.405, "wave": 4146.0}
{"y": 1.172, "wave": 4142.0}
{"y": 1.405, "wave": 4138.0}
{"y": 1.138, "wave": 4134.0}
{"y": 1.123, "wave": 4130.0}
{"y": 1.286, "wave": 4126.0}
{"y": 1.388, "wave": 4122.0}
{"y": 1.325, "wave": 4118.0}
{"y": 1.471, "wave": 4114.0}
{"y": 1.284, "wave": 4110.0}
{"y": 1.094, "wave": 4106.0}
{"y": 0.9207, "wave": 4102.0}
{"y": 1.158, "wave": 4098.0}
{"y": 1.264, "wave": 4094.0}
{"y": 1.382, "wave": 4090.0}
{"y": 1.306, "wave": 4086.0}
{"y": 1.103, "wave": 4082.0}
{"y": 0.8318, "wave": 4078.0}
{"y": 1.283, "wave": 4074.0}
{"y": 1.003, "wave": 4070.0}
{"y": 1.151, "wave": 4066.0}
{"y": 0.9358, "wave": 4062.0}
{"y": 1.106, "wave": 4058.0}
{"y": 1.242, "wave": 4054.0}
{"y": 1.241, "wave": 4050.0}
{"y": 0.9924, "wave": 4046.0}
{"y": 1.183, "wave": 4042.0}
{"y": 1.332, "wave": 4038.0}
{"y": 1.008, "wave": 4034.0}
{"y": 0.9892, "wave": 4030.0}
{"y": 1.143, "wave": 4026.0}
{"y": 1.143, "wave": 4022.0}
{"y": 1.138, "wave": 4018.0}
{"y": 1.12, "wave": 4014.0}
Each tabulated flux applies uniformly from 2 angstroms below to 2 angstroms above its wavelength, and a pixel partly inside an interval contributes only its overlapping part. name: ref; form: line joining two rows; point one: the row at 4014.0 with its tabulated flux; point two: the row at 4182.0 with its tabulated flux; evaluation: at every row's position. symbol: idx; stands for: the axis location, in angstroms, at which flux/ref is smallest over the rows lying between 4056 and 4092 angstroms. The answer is 4078.0 angstroms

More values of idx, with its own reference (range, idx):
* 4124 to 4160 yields 4154.0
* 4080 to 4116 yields 4102.0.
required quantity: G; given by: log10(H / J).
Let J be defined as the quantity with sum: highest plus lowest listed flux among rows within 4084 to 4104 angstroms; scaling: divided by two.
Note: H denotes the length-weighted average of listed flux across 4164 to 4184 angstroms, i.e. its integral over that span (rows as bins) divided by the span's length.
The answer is 0.017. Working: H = 1.20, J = 1.15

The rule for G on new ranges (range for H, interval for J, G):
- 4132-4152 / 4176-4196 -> 0.028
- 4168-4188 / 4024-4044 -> 0.011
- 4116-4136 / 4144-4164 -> 0.009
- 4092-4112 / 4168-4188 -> -0.012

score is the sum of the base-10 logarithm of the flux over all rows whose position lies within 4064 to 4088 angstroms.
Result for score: 0.25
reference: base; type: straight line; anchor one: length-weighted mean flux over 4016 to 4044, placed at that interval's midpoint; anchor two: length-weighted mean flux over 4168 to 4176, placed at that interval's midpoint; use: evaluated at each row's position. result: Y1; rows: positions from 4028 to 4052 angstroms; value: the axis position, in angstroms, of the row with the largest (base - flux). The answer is 4046.0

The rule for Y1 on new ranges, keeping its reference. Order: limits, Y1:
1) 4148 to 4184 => 4154.0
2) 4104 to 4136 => 4106.0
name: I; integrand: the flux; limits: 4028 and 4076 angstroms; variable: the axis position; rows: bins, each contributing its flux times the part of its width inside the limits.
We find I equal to 54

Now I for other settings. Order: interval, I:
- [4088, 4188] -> 125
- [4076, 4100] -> 28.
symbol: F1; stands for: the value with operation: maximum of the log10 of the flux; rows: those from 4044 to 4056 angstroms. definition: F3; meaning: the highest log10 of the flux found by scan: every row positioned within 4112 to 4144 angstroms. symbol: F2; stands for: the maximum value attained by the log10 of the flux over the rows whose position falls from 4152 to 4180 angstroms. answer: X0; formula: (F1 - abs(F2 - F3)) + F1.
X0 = 0.18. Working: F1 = 0.094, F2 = 0.157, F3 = 0.168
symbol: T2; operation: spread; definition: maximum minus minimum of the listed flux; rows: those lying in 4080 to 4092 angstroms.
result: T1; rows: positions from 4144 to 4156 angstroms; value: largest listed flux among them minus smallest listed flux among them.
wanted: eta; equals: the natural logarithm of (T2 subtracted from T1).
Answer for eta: -2.2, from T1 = 0.39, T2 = 0.28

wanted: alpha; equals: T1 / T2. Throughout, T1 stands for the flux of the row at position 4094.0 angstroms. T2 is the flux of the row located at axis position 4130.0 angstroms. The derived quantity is 1.13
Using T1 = 1.264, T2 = 1.123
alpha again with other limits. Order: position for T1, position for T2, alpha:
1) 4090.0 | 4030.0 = 1.40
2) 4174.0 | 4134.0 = 1.07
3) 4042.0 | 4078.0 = 1.42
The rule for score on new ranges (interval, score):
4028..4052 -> 0.29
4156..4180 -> 0.56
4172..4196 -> 0.46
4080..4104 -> 0.43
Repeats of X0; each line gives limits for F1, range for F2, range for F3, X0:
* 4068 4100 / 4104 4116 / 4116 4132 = 0.26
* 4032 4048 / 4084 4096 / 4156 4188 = 0.23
